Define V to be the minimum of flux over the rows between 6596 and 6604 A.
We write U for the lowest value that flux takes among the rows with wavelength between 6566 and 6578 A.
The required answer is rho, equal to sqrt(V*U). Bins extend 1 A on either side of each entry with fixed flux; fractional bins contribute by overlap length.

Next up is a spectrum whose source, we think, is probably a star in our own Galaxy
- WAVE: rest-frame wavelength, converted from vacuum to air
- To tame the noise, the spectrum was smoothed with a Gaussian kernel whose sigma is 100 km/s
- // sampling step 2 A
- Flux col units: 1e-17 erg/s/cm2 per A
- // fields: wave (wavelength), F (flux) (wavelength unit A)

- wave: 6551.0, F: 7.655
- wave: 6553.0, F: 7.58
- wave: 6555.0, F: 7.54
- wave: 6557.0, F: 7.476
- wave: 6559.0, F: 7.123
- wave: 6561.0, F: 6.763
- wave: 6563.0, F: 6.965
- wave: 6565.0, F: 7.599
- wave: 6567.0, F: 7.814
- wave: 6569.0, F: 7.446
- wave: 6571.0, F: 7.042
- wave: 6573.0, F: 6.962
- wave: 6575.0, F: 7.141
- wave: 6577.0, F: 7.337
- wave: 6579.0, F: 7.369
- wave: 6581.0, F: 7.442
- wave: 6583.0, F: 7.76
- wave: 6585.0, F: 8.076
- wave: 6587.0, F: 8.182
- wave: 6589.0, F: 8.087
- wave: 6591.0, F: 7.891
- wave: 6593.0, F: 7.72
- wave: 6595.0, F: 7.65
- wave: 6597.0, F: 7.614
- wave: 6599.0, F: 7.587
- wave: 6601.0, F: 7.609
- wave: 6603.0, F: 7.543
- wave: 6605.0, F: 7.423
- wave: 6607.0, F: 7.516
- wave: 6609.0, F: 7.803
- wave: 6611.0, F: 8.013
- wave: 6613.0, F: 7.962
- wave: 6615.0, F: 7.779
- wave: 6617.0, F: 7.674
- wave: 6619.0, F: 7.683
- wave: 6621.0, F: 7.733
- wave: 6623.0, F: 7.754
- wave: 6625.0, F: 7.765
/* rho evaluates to 7.25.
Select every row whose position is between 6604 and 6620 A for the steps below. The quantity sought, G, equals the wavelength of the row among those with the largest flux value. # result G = 6611.0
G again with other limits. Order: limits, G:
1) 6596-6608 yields 6597.0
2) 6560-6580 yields 6567.0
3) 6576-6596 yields 6587.0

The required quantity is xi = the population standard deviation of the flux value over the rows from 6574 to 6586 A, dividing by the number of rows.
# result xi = 0.31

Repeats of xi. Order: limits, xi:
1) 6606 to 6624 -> 0.14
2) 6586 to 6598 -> 0.22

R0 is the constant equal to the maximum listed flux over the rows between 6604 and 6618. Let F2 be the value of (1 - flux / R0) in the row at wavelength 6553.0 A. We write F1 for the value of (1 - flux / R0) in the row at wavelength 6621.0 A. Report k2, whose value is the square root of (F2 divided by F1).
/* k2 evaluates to 1.24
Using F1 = 0.035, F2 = 0.05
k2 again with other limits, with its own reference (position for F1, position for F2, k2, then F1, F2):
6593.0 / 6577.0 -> 1.52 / 0.037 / 0.08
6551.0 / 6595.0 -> 1.01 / 0.045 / 0.05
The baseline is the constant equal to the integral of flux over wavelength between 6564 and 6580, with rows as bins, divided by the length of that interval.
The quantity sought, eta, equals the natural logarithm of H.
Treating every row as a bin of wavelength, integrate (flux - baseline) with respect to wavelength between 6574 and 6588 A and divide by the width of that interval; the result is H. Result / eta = -1.29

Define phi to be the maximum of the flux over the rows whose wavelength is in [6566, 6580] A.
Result 7.814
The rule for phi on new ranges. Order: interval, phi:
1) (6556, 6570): 7.814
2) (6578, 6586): 8.076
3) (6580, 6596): 8.182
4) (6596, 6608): 7.614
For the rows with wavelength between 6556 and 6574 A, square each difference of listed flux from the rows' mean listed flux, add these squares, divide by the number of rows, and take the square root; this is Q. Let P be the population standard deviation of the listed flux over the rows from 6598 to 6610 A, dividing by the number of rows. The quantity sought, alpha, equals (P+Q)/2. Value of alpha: 0.22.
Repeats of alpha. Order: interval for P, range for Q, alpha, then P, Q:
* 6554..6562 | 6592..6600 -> 0.18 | 0.31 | 0.05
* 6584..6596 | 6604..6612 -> 0.22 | 0.20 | 0.23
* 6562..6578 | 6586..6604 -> 0.26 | 0.29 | 0.22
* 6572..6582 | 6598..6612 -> 0.18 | 0.18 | 0.19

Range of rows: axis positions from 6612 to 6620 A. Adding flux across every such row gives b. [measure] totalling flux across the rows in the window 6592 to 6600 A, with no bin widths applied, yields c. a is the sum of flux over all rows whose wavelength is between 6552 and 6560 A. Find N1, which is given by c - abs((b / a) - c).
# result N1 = 1.05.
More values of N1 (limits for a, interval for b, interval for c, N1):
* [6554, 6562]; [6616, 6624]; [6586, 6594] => 1.07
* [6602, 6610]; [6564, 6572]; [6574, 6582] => 0.99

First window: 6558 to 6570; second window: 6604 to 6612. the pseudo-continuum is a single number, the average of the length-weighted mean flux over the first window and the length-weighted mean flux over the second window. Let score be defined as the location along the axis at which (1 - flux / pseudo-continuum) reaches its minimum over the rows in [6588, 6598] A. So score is 6589.0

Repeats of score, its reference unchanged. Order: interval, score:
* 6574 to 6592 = 6587.0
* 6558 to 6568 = 6567.0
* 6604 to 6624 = 6611.0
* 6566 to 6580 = 6567.0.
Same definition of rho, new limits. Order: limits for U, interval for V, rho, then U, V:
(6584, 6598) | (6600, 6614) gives 7.52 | 7.614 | 7.423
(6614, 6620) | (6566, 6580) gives 7.31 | 7.674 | 6.962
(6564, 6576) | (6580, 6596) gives 7.20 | 6.962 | 7.442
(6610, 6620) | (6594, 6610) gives 7.55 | 7.674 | 7.423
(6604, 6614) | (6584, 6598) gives 7.52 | 7.423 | 7.614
